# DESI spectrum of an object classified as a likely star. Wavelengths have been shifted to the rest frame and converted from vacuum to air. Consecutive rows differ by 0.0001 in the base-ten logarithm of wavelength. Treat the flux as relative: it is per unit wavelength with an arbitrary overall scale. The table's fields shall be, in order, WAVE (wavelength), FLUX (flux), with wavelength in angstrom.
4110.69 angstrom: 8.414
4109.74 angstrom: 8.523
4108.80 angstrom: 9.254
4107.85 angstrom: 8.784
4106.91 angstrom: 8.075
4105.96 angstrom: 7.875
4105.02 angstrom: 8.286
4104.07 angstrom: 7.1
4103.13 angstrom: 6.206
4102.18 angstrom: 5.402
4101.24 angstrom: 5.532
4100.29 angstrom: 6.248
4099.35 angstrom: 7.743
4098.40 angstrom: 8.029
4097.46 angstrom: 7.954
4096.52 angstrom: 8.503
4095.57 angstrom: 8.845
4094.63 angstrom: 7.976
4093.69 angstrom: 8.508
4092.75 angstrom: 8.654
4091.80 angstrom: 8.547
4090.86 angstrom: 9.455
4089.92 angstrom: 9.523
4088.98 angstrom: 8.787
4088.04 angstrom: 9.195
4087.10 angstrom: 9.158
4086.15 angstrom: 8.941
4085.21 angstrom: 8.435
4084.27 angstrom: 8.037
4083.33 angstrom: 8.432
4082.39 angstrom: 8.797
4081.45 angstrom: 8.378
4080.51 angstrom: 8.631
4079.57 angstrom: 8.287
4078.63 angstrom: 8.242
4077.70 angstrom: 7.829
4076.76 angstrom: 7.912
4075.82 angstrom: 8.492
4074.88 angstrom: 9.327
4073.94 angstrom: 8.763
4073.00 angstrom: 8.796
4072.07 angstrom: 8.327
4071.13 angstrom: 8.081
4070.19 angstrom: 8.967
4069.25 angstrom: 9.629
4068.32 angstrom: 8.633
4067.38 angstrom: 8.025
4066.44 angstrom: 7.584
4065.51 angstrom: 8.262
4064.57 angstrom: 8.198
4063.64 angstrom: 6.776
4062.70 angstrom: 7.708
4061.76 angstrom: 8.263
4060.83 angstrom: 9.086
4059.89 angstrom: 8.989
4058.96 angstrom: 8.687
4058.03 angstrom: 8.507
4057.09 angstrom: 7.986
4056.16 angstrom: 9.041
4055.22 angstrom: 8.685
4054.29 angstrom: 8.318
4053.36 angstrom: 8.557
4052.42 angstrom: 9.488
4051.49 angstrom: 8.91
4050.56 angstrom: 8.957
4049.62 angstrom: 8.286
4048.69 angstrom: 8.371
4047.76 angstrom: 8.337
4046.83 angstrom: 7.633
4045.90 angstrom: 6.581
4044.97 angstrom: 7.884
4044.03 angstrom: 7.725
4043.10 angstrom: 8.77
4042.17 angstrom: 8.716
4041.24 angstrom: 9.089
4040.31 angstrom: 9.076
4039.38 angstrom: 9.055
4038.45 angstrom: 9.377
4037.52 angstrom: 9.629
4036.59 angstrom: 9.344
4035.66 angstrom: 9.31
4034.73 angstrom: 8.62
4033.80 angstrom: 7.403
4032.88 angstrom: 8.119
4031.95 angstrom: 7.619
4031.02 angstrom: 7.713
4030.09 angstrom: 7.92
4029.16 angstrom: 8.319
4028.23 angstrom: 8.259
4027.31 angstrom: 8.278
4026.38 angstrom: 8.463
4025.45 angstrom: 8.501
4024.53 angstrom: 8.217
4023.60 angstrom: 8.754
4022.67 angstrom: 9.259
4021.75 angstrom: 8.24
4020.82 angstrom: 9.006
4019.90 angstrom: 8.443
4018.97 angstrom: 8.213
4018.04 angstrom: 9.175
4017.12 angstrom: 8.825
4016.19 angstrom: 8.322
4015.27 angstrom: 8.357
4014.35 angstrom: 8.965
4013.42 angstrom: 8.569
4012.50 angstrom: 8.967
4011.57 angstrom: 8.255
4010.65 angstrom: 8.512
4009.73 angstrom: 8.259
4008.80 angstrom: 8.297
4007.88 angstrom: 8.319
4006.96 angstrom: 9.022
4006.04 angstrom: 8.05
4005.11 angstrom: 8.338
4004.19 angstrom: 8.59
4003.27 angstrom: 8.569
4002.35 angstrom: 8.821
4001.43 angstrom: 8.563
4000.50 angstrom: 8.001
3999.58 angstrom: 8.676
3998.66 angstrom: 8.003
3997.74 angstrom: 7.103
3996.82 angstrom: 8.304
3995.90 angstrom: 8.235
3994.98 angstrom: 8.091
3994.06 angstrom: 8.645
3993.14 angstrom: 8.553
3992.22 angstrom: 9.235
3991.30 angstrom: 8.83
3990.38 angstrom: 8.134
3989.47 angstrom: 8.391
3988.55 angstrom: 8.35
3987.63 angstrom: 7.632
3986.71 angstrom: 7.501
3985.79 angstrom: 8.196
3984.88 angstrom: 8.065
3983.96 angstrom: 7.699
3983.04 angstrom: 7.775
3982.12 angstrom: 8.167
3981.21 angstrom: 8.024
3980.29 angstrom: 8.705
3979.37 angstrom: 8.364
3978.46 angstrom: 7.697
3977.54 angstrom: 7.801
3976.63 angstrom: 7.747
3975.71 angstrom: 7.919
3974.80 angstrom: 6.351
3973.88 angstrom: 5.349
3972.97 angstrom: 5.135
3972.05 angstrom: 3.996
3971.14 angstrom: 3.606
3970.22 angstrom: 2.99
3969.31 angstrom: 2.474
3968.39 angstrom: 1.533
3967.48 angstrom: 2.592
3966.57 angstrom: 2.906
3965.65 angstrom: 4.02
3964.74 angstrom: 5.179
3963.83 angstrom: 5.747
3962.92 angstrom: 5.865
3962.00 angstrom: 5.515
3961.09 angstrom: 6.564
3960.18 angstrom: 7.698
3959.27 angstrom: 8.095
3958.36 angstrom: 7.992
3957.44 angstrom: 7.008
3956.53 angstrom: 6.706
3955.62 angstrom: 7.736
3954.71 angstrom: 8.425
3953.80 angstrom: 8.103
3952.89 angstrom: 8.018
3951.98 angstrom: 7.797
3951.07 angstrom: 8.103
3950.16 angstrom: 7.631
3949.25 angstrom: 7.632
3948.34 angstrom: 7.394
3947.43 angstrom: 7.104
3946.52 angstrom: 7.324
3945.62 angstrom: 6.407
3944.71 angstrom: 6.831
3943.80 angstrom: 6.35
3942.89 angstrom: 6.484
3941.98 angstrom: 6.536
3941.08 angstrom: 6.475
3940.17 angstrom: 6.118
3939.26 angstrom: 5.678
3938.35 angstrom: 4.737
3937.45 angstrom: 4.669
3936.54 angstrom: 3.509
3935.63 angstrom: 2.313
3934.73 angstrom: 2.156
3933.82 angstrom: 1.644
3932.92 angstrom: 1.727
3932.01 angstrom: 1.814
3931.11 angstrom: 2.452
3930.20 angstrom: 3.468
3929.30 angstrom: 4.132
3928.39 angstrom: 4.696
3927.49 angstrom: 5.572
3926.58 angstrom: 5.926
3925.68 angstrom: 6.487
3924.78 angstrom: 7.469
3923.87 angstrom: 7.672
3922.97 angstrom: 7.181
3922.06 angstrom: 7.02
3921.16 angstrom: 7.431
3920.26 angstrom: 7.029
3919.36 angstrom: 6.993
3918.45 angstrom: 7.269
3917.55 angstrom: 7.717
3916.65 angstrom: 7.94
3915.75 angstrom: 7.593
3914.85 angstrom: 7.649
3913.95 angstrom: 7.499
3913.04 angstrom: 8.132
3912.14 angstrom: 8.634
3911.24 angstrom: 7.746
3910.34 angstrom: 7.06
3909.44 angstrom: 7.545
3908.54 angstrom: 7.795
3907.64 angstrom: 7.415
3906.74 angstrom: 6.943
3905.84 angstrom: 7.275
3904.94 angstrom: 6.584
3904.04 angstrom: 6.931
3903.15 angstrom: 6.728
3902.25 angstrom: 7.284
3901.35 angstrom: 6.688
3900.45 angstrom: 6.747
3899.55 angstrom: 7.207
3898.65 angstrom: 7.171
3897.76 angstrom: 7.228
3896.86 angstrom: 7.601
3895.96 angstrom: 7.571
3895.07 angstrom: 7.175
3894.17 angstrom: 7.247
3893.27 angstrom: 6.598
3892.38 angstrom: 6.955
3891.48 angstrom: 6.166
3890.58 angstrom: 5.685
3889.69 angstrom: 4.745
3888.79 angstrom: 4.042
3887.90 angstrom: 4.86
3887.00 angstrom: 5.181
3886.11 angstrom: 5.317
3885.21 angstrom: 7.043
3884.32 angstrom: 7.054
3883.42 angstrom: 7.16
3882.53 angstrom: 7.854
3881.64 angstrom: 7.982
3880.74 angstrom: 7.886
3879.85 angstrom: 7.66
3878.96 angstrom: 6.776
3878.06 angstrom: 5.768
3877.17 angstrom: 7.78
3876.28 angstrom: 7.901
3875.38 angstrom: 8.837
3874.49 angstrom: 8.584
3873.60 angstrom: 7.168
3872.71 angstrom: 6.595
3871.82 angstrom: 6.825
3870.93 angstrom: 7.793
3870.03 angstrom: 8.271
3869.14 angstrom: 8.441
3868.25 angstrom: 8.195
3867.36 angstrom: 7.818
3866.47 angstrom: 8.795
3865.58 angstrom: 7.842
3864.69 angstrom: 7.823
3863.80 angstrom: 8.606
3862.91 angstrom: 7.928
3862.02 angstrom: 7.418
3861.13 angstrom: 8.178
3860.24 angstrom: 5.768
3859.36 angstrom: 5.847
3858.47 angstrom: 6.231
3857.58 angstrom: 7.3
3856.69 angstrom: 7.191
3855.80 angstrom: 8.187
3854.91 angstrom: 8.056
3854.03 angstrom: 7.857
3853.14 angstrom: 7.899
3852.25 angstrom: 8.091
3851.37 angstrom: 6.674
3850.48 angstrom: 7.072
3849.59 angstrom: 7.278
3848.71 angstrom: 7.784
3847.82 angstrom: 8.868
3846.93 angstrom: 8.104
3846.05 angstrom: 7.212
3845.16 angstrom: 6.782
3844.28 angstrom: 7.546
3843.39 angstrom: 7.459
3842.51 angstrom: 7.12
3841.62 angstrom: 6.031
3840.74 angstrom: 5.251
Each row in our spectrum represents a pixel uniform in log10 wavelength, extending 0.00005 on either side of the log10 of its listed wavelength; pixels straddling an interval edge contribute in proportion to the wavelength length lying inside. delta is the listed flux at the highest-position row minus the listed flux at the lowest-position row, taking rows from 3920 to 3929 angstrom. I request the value -2.3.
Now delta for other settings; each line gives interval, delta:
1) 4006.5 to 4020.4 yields -0.6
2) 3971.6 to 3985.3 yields 4.1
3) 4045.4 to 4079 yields 1.7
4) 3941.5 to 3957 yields 0.2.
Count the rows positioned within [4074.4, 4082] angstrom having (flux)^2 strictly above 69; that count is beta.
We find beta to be 4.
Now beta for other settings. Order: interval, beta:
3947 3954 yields 0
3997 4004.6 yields 5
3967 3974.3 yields 0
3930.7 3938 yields 0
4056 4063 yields 5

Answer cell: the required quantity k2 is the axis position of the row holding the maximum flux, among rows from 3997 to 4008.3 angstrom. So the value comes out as 4006.96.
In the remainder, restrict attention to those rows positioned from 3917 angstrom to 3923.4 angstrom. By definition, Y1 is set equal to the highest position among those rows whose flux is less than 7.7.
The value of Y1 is 3922.97 angstrom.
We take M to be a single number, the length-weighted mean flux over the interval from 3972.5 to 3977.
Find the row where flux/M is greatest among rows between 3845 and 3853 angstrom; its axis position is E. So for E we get 3847.82 angstrom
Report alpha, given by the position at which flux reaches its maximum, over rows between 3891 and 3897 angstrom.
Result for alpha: 3896.86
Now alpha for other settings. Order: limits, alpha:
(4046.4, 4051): 4050.56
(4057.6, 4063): 4060.83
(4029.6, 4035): 4034.73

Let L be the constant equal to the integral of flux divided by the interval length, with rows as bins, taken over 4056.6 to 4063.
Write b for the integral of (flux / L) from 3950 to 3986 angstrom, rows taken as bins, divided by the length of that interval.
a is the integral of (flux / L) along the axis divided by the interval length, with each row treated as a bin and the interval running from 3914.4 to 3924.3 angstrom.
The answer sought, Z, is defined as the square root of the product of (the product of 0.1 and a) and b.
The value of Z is 0.26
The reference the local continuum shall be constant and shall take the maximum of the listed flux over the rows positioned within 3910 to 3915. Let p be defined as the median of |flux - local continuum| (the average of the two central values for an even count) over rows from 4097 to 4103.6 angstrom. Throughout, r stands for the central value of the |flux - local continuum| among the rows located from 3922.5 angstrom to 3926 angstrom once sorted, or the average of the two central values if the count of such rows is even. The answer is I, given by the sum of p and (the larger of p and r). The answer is 4.8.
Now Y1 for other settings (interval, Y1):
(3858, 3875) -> 3873.60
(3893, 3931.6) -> 3931.11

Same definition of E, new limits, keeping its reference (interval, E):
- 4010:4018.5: 4018.04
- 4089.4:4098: 4089.92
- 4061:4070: 4069.25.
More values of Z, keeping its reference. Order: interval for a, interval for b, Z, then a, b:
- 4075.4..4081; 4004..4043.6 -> 0.31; 0.97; 1.01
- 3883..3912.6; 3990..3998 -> 0.28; 0.80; 0.99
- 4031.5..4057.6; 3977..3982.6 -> 0.31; 1.01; 0.96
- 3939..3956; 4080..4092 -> 0.30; 0.85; 1.04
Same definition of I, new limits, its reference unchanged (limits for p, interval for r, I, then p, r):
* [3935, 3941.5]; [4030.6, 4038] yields 7.8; 4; 0.8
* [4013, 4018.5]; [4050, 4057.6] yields 0.6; 0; 0.3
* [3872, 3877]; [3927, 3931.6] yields 5.2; 1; 4.5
